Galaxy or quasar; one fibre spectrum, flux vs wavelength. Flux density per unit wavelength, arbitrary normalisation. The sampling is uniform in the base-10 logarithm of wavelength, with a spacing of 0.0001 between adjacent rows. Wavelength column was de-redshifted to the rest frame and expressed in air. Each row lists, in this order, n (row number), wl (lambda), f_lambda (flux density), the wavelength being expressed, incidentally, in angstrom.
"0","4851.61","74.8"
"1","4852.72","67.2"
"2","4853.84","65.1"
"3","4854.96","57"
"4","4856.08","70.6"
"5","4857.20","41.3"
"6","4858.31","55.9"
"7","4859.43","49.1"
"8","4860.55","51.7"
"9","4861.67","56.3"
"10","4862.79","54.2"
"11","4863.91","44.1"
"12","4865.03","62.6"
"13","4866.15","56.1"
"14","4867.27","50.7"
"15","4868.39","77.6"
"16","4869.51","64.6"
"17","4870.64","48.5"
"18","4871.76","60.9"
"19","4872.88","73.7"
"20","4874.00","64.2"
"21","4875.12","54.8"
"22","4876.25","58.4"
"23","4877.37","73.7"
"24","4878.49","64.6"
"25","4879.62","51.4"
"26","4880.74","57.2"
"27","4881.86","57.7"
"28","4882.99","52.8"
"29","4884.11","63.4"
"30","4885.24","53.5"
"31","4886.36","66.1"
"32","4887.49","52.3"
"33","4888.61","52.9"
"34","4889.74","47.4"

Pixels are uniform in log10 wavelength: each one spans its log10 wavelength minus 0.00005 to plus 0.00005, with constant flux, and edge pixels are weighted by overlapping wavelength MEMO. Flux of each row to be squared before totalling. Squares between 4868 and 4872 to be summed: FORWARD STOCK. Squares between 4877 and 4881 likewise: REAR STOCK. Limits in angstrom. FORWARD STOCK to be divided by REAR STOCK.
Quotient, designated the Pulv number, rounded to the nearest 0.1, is 1.0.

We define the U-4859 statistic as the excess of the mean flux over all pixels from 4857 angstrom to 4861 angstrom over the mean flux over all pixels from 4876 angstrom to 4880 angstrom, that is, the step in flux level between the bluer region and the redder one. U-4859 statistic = -12.5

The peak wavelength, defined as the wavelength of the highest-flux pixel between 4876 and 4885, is 4877.37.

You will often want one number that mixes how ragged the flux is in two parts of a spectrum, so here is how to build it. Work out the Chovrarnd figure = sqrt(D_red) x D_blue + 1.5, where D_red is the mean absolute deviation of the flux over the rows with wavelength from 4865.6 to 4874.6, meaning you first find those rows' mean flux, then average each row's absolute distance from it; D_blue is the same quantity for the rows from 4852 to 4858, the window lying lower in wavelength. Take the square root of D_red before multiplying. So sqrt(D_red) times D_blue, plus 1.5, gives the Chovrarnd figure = 27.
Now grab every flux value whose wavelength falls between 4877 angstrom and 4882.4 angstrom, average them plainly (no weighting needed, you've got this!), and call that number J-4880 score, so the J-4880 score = 61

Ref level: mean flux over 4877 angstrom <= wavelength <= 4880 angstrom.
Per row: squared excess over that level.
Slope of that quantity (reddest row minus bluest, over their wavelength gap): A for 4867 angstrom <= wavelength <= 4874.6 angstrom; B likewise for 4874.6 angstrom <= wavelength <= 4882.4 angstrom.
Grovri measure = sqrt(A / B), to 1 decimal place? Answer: 2.0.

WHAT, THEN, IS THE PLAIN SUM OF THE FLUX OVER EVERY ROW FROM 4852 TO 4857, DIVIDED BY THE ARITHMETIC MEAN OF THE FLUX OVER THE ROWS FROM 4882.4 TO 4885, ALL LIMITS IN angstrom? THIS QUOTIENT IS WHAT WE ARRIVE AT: 4.5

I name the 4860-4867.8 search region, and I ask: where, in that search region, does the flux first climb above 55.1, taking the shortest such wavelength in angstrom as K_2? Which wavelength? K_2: 4861.67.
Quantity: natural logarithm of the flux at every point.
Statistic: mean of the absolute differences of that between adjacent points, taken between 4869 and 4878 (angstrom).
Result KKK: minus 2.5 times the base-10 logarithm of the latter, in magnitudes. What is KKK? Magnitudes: 1.83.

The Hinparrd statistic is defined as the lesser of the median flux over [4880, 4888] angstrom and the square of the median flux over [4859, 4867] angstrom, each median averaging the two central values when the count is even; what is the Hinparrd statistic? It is 57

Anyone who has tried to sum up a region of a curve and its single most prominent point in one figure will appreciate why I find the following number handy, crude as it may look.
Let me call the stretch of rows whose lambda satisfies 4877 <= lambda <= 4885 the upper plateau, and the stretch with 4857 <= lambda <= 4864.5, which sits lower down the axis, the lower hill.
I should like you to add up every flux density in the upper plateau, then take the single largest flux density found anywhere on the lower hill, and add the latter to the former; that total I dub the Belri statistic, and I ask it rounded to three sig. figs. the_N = 477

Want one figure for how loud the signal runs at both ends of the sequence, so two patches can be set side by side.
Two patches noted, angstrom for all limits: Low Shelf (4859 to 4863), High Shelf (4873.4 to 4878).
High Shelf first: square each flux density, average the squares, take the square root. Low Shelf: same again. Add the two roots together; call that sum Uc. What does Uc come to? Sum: 116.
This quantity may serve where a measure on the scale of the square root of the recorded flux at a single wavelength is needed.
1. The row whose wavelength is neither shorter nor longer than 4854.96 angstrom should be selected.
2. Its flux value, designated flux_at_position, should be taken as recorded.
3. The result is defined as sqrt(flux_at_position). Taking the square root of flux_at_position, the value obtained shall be 7.5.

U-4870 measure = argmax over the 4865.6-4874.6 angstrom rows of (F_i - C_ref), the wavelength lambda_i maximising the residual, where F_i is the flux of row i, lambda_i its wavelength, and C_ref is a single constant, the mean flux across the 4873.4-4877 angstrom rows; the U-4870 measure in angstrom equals 4868.39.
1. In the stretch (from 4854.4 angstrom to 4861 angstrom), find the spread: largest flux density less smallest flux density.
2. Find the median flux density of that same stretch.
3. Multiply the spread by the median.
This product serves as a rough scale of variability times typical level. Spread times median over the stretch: 1576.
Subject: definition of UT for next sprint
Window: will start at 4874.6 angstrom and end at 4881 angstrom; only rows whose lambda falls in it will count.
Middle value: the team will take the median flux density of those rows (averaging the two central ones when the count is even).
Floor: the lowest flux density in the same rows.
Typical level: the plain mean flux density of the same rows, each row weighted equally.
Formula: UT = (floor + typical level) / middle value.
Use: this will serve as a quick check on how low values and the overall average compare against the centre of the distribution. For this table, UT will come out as 1.93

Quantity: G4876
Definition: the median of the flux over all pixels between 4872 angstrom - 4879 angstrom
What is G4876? 64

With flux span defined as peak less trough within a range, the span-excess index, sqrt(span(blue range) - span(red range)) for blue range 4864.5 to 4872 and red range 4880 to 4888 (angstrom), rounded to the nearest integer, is 4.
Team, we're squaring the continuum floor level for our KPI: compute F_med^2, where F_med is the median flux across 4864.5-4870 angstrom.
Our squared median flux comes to 3919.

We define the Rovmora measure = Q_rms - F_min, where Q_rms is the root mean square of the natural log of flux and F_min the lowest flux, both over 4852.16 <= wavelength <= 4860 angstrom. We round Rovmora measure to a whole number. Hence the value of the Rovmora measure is -37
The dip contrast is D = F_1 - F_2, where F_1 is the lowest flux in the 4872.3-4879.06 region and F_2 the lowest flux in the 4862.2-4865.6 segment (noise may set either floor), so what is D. 11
